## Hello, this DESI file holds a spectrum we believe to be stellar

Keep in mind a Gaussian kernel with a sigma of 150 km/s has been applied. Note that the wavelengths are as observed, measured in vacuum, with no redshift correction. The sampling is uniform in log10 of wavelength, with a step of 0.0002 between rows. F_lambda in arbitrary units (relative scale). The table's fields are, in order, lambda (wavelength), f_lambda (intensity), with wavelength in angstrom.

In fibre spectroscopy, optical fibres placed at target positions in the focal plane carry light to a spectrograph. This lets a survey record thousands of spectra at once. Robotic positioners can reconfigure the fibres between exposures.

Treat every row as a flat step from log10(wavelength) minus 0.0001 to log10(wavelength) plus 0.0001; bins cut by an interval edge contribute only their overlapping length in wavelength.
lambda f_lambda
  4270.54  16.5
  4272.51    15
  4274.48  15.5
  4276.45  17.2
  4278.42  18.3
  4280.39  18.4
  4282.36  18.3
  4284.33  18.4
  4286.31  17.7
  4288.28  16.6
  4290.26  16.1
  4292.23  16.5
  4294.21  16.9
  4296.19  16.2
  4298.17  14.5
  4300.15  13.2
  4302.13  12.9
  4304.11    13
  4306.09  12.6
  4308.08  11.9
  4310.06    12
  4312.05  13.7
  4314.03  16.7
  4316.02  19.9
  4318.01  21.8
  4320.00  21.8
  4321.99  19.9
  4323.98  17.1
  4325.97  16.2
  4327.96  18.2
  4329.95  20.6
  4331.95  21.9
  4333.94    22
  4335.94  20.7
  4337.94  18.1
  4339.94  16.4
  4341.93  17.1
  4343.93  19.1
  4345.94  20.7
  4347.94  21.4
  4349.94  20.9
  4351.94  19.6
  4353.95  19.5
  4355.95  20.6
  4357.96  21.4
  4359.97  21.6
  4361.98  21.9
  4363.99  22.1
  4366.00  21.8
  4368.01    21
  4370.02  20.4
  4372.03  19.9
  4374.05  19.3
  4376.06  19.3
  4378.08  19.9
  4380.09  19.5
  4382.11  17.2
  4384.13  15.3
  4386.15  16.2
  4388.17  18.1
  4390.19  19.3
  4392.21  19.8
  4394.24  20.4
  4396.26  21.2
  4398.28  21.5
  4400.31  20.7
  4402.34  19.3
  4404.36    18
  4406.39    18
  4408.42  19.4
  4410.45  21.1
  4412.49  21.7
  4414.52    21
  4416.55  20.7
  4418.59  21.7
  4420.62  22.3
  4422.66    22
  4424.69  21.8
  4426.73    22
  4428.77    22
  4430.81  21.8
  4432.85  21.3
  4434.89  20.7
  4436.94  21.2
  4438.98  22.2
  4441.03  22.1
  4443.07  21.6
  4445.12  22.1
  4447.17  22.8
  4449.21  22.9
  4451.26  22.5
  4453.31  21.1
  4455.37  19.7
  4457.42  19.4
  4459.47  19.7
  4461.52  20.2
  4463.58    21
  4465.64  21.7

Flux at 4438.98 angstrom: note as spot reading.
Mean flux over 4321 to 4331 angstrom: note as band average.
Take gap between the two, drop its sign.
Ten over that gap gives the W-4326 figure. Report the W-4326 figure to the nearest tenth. 2.6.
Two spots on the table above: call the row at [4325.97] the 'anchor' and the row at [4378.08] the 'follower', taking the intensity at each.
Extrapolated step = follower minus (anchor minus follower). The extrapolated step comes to 24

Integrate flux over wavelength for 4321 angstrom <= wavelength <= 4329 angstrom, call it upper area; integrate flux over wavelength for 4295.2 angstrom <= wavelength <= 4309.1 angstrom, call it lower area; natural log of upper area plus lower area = 5.8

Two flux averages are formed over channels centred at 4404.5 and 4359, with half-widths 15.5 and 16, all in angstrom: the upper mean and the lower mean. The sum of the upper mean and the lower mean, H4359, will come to 41.0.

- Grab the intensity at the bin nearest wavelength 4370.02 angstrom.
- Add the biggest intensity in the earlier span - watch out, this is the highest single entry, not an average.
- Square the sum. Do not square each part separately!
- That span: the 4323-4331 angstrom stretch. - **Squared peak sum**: 1681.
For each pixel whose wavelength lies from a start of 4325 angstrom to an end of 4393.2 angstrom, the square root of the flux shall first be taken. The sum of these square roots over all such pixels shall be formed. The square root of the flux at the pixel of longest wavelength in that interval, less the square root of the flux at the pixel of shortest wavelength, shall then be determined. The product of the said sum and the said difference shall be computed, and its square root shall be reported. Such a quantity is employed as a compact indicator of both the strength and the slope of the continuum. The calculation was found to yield 8.0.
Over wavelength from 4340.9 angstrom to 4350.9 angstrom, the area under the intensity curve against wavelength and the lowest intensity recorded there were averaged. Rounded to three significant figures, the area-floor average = 108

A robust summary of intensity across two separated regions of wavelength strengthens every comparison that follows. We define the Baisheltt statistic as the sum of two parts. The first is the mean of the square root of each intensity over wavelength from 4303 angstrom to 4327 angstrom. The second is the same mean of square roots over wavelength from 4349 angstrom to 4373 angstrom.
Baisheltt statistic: 8.59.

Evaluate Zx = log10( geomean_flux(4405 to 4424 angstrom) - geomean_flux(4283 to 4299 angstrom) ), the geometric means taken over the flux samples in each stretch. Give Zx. 0.63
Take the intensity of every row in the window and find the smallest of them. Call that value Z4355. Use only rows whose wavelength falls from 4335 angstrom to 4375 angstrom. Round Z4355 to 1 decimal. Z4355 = 16.4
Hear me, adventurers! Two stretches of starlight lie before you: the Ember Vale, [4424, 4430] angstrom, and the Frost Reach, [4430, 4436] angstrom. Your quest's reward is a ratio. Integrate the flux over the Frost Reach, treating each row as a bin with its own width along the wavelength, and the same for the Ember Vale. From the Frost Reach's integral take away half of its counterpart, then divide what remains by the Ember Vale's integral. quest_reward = 0.47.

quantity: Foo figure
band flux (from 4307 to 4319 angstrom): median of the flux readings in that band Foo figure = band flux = 15.2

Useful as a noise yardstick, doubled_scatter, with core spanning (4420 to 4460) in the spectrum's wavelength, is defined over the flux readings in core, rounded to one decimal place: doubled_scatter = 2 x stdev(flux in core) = 2.0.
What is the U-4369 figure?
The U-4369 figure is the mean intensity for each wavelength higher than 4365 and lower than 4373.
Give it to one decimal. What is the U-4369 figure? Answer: 20.8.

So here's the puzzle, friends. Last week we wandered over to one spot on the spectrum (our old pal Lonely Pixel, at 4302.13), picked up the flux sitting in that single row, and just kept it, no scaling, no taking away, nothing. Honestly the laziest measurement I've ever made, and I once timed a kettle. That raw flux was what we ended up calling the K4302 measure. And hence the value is 12.9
